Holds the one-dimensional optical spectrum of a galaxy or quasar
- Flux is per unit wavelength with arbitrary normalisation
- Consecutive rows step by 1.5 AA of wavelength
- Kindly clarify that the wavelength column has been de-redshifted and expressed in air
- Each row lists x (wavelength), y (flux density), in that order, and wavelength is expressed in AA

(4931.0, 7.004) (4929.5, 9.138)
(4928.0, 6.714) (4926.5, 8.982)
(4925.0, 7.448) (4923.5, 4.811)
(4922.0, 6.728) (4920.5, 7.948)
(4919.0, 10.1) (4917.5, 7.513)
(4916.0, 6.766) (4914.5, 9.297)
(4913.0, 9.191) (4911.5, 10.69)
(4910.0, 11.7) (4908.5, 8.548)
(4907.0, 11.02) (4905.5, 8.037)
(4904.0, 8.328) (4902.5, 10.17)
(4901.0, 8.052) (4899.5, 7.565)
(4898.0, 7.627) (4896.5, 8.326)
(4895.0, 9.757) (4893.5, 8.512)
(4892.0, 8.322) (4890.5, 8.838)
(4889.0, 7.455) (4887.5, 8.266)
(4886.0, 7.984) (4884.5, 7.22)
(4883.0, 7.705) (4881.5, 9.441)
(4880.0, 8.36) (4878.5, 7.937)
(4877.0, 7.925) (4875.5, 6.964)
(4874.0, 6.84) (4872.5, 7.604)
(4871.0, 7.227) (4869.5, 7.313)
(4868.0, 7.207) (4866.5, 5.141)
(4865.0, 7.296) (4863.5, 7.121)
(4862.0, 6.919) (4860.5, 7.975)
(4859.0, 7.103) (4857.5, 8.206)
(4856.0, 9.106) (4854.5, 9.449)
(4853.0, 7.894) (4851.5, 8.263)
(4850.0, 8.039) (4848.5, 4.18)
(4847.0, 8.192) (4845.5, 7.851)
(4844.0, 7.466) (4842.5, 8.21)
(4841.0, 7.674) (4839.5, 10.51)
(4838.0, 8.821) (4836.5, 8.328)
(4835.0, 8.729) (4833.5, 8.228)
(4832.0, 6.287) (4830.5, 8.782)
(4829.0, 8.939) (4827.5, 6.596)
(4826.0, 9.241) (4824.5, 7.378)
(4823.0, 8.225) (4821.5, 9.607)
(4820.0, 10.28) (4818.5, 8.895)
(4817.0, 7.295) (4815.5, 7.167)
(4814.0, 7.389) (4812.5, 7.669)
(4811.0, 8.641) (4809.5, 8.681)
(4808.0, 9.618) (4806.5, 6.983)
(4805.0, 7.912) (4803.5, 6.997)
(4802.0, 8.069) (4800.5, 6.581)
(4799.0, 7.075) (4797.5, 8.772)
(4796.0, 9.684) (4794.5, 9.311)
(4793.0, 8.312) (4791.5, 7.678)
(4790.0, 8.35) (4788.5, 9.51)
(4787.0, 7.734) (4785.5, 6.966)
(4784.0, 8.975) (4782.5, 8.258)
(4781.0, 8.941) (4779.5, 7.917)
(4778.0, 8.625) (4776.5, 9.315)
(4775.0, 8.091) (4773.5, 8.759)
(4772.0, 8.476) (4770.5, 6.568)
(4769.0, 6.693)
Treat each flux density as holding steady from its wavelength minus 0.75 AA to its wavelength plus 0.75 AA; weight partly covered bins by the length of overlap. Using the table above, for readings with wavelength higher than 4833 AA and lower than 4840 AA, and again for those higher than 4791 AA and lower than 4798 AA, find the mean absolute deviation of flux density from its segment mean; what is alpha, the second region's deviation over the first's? 0.95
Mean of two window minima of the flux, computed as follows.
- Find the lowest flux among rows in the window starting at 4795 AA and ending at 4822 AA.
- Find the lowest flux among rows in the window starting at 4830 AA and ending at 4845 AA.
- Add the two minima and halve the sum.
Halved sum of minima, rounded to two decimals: 6.43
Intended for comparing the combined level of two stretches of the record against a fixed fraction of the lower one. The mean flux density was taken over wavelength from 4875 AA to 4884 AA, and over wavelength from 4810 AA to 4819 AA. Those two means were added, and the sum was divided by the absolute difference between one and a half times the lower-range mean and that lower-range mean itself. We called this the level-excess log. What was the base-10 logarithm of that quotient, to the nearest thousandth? 0.608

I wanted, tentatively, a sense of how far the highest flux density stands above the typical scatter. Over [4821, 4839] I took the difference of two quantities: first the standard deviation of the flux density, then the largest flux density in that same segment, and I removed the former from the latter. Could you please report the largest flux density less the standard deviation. 8.6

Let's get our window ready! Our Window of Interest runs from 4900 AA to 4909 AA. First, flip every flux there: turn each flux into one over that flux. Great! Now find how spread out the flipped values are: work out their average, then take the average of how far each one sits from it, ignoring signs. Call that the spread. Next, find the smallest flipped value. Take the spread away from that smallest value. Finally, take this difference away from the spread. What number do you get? -0.067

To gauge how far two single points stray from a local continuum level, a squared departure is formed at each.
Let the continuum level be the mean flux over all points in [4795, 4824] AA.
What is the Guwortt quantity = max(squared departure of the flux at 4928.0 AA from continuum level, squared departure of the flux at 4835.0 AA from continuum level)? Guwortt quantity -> 2.2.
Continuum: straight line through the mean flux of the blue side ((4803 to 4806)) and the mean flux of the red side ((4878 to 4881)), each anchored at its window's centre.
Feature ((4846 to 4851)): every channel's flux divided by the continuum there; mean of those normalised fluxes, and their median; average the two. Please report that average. 0.94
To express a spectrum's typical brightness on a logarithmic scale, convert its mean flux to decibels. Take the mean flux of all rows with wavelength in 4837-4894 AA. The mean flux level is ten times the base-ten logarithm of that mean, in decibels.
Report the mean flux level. 8.92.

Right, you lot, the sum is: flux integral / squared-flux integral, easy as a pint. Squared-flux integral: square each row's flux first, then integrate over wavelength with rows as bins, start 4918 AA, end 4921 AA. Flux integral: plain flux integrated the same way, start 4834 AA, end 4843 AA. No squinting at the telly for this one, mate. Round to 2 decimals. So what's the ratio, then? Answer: 0.32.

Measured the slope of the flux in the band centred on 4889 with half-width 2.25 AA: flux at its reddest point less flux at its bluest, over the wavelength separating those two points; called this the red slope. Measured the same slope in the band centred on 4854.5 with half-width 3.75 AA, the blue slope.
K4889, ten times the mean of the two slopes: 0.9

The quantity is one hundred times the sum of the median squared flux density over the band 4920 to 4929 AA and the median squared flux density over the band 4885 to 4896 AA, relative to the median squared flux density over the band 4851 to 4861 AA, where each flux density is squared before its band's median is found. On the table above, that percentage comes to 178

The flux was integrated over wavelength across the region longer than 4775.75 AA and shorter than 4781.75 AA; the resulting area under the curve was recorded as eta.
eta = 52.2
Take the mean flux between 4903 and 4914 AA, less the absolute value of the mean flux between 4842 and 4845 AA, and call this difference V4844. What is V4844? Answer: 1.8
